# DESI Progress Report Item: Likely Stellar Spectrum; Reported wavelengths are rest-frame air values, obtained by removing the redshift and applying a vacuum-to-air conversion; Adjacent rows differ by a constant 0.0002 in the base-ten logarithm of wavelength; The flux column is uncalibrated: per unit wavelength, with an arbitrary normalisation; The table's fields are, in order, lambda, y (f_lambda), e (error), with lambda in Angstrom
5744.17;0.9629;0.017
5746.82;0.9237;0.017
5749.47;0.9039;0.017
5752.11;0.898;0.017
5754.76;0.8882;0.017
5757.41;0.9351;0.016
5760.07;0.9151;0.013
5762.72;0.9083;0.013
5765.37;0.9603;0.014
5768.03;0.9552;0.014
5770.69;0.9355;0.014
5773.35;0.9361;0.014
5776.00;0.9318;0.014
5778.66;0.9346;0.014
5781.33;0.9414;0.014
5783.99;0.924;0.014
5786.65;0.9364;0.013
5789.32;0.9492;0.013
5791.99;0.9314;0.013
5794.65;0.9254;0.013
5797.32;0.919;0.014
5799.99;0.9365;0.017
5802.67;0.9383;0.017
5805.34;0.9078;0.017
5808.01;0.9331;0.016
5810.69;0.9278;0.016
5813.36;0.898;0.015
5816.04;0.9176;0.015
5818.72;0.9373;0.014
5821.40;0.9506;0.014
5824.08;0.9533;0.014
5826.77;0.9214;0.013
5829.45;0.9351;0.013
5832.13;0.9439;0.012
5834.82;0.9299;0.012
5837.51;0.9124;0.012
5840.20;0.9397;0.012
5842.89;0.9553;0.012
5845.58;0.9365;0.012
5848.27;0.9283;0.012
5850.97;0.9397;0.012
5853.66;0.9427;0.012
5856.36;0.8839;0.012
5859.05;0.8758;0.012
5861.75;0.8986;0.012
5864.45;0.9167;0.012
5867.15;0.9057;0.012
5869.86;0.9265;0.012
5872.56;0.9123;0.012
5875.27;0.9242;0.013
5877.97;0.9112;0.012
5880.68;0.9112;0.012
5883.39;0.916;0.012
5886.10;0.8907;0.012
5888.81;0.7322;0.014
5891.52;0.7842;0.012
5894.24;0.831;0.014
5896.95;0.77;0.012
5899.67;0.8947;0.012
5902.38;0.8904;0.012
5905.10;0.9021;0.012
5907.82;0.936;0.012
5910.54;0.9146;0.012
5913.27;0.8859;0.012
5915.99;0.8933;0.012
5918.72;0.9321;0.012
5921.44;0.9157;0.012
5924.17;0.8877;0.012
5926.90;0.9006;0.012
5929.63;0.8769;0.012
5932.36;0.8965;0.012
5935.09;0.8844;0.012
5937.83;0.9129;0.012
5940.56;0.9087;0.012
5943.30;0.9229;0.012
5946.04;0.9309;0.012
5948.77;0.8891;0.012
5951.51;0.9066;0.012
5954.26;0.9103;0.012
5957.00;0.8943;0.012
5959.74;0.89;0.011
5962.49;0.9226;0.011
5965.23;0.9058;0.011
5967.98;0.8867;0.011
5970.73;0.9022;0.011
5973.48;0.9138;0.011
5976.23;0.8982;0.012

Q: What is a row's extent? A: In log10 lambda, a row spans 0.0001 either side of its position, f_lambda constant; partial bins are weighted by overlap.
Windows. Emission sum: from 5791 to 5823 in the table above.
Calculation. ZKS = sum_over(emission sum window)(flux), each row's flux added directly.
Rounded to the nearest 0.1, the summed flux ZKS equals 11.1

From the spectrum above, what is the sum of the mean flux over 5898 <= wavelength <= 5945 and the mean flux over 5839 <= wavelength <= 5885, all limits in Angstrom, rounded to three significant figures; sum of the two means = 1.82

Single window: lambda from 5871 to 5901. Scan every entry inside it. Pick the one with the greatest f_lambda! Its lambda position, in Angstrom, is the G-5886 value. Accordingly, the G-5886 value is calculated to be 5875.27 Angstrom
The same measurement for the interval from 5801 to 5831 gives 5824.08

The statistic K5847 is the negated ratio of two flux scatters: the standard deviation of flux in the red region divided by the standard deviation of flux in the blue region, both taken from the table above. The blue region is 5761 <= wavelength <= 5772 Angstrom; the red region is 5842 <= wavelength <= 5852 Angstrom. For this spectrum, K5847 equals -0.48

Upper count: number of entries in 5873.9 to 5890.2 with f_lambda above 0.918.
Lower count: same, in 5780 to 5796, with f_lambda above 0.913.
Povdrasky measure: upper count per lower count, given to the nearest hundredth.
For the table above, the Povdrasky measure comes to 0.17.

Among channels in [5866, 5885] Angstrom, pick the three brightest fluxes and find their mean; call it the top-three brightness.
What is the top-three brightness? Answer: 0.922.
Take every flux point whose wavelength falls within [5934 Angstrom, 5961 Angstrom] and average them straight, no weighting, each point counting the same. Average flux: 0.905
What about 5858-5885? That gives 0.910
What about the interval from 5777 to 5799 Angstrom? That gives 0.933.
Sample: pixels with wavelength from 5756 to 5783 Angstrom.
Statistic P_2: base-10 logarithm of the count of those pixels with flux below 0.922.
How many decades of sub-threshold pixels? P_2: 0.30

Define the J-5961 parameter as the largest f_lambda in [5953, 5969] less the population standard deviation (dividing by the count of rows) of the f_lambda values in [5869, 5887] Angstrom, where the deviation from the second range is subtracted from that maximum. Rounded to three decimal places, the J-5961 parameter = 0.912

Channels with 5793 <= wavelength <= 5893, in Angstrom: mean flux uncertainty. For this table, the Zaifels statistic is 0.0132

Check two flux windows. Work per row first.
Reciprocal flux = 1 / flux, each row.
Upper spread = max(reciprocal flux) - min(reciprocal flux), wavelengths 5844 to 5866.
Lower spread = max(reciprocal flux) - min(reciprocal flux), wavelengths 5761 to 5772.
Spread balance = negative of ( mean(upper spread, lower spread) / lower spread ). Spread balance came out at -1.2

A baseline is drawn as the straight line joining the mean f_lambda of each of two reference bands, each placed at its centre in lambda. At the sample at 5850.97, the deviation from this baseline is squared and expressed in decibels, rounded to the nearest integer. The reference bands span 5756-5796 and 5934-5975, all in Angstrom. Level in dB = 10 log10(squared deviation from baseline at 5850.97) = -35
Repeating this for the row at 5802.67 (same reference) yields -42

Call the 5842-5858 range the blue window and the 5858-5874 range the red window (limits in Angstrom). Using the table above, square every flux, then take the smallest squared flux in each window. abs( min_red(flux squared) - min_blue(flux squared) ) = 0.01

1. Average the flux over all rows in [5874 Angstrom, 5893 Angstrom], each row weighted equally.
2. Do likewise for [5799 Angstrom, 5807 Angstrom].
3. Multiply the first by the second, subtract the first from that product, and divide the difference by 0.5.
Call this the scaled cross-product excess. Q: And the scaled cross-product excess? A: -0.126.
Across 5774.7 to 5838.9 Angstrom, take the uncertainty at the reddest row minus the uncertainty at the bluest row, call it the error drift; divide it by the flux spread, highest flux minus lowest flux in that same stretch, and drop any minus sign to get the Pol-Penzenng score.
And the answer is 0.04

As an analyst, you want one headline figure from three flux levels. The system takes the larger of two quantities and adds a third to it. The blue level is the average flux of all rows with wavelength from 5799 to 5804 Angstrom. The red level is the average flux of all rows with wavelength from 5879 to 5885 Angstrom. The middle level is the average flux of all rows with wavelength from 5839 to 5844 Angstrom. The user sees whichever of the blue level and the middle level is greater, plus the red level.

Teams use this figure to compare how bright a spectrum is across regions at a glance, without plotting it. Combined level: 1.86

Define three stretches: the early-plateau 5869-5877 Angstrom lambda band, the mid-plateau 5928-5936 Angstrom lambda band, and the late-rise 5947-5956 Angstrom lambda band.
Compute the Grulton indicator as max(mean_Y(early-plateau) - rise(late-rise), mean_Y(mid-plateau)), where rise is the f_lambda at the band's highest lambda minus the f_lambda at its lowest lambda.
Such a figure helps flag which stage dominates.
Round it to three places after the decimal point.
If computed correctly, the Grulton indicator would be 0.900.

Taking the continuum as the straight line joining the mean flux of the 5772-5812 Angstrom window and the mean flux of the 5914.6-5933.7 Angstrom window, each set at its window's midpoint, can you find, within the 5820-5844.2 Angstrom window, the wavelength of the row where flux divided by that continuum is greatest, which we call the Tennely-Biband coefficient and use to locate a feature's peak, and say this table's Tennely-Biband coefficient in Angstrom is 5842.89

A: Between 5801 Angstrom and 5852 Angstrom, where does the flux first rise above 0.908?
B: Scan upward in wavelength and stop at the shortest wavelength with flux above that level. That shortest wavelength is 5802.67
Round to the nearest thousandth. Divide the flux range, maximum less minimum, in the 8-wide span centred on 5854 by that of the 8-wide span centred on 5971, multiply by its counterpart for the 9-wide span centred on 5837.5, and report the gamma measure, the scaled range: 0.059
